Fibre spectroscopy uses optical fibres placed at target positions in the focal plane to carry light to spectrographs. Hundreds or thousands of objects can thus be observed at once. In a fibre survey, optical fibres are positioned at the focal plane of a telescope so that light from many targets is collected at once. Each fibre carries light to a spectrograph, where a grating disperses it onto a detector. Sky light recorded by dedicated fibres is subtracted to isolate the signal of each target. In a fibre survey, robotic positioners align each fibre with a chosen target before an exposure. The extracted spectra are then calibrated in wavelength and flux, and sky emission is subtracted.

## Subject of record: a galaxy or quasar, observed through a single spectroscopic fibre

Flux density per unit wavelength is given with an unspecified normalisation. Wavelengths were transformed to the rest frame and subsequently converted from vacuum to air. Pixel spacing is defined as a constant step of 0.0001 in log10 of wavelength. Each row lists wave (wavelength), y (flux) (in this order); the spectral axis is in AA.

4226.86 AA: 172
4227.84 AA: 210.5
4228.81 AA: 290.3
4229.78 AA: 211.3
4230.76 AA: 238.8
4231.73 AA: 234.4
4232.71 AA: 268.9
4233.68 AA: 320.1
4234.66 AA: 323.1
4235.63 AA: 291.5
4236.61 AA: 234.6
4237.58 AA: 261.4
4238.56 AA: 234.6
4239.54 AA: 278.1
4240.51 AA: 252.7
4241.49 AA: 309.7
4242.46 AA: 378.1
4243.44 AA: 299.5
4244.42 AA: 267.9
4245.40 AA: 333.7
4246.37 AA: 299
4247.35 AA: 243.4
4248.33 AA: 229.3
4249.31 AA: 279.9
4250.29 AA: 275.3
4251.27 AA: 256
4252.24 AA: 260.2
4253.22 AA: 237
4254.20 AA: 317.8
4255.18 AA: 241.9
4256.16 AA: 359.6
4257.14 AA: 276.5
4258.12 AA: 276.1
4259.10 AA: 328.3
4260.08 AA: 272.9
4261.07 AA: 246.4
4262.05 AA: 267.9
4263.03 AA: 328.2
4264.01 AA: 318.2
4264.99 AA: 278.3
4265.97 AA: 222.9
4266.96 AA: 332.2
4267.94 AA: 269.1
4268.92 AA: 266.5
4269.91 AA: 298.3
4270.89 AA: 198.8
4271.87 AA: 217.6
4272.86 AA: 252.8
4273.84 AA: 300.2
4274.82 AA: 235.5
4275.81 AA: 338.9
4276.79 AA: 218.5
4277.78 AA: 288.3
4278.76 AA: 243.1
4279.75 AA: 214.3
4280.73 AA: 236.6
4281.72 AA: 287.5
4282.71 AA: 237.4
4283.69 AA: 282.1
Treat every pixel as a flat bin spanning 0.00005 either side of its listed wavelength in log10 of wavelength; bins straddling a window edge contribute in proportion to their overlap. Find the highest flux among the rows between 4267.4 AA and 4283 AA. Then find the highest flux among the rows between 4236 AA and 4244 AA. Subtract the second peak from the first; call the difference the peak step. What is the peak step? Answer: -39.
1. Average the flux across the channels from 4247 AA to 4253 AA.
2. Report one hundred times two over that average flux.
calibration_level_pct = 0.78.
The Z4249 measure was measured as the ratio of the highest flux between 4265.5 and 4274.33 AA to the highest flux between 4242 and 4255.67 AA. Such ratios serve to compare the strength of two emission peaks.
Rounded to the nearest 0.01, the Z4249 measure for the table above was 0.88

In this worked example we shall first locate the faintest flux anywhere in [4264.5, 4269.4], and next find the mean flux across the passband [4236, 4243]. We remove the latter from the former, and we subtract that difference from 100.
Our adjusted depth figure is 156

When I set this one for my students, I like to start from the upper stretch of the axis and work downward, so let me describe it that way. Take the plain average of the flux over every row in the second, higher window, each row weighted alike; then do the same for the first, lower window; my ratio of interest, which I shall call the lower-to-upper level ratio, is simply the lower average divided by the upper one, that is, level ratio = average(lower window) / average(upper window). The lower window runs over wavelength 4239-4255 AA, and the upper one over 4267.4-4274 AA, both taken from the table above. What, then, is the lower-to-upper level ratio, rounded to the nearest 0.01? 1.10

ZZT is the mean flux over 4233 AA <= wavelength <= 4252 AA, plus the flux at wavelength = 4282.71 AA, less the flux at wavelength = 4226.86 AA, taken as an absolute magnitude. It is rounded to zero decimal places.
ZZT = 348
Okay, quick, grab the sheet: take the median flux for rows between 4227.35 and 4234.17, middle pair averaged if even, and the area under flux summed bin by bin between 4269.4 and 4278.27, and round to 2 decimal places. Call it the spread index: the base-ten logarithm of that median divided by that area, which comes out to -0.99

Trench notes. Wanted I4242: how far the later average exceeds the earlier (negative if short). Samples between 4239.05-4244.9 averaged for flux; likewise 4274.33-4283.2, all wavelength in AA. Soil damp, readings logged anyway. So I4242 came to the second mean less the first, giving -42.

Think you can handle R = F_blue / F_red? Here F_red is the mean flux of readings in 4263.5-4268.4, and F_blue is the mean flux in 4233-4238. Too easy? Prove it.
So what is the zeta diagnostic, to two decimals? 1.01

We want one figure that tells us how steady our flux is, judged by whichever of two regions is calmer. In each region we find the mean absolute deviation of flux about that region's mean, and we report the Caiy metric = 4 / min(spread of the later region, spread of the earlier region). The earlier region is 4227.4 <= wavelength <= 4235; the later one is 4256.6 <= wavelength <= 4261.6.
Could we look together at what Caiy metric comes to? 0.207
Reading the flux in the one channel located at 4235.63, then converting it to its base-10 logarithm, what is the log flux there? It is 2.465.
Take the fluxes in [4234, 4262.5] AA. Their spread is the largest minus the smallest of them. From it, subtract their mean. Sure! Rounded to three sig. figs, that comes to -132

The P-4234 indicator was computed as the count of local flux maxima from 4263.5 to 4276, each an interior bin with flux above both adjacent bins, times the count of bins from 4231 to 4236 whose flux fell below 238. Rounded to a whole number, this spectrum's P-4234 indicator 3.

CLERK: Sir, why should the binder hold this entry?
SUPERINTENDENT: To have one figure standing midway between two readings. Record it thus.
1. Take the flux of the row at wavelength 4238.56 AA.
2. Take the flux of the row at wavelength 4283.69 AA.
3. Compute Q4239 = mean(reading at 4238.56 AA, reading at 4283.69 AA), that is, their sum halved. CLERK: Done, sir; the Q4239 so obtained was 258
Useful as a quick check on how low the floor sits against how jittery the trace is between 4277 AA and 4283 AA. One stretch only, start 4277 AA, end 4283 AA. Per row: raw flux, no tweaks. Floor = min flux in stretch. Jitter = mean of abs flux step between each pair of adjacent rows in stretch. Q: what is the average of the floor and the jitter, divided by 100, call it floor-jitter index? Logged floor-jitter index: 1.27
